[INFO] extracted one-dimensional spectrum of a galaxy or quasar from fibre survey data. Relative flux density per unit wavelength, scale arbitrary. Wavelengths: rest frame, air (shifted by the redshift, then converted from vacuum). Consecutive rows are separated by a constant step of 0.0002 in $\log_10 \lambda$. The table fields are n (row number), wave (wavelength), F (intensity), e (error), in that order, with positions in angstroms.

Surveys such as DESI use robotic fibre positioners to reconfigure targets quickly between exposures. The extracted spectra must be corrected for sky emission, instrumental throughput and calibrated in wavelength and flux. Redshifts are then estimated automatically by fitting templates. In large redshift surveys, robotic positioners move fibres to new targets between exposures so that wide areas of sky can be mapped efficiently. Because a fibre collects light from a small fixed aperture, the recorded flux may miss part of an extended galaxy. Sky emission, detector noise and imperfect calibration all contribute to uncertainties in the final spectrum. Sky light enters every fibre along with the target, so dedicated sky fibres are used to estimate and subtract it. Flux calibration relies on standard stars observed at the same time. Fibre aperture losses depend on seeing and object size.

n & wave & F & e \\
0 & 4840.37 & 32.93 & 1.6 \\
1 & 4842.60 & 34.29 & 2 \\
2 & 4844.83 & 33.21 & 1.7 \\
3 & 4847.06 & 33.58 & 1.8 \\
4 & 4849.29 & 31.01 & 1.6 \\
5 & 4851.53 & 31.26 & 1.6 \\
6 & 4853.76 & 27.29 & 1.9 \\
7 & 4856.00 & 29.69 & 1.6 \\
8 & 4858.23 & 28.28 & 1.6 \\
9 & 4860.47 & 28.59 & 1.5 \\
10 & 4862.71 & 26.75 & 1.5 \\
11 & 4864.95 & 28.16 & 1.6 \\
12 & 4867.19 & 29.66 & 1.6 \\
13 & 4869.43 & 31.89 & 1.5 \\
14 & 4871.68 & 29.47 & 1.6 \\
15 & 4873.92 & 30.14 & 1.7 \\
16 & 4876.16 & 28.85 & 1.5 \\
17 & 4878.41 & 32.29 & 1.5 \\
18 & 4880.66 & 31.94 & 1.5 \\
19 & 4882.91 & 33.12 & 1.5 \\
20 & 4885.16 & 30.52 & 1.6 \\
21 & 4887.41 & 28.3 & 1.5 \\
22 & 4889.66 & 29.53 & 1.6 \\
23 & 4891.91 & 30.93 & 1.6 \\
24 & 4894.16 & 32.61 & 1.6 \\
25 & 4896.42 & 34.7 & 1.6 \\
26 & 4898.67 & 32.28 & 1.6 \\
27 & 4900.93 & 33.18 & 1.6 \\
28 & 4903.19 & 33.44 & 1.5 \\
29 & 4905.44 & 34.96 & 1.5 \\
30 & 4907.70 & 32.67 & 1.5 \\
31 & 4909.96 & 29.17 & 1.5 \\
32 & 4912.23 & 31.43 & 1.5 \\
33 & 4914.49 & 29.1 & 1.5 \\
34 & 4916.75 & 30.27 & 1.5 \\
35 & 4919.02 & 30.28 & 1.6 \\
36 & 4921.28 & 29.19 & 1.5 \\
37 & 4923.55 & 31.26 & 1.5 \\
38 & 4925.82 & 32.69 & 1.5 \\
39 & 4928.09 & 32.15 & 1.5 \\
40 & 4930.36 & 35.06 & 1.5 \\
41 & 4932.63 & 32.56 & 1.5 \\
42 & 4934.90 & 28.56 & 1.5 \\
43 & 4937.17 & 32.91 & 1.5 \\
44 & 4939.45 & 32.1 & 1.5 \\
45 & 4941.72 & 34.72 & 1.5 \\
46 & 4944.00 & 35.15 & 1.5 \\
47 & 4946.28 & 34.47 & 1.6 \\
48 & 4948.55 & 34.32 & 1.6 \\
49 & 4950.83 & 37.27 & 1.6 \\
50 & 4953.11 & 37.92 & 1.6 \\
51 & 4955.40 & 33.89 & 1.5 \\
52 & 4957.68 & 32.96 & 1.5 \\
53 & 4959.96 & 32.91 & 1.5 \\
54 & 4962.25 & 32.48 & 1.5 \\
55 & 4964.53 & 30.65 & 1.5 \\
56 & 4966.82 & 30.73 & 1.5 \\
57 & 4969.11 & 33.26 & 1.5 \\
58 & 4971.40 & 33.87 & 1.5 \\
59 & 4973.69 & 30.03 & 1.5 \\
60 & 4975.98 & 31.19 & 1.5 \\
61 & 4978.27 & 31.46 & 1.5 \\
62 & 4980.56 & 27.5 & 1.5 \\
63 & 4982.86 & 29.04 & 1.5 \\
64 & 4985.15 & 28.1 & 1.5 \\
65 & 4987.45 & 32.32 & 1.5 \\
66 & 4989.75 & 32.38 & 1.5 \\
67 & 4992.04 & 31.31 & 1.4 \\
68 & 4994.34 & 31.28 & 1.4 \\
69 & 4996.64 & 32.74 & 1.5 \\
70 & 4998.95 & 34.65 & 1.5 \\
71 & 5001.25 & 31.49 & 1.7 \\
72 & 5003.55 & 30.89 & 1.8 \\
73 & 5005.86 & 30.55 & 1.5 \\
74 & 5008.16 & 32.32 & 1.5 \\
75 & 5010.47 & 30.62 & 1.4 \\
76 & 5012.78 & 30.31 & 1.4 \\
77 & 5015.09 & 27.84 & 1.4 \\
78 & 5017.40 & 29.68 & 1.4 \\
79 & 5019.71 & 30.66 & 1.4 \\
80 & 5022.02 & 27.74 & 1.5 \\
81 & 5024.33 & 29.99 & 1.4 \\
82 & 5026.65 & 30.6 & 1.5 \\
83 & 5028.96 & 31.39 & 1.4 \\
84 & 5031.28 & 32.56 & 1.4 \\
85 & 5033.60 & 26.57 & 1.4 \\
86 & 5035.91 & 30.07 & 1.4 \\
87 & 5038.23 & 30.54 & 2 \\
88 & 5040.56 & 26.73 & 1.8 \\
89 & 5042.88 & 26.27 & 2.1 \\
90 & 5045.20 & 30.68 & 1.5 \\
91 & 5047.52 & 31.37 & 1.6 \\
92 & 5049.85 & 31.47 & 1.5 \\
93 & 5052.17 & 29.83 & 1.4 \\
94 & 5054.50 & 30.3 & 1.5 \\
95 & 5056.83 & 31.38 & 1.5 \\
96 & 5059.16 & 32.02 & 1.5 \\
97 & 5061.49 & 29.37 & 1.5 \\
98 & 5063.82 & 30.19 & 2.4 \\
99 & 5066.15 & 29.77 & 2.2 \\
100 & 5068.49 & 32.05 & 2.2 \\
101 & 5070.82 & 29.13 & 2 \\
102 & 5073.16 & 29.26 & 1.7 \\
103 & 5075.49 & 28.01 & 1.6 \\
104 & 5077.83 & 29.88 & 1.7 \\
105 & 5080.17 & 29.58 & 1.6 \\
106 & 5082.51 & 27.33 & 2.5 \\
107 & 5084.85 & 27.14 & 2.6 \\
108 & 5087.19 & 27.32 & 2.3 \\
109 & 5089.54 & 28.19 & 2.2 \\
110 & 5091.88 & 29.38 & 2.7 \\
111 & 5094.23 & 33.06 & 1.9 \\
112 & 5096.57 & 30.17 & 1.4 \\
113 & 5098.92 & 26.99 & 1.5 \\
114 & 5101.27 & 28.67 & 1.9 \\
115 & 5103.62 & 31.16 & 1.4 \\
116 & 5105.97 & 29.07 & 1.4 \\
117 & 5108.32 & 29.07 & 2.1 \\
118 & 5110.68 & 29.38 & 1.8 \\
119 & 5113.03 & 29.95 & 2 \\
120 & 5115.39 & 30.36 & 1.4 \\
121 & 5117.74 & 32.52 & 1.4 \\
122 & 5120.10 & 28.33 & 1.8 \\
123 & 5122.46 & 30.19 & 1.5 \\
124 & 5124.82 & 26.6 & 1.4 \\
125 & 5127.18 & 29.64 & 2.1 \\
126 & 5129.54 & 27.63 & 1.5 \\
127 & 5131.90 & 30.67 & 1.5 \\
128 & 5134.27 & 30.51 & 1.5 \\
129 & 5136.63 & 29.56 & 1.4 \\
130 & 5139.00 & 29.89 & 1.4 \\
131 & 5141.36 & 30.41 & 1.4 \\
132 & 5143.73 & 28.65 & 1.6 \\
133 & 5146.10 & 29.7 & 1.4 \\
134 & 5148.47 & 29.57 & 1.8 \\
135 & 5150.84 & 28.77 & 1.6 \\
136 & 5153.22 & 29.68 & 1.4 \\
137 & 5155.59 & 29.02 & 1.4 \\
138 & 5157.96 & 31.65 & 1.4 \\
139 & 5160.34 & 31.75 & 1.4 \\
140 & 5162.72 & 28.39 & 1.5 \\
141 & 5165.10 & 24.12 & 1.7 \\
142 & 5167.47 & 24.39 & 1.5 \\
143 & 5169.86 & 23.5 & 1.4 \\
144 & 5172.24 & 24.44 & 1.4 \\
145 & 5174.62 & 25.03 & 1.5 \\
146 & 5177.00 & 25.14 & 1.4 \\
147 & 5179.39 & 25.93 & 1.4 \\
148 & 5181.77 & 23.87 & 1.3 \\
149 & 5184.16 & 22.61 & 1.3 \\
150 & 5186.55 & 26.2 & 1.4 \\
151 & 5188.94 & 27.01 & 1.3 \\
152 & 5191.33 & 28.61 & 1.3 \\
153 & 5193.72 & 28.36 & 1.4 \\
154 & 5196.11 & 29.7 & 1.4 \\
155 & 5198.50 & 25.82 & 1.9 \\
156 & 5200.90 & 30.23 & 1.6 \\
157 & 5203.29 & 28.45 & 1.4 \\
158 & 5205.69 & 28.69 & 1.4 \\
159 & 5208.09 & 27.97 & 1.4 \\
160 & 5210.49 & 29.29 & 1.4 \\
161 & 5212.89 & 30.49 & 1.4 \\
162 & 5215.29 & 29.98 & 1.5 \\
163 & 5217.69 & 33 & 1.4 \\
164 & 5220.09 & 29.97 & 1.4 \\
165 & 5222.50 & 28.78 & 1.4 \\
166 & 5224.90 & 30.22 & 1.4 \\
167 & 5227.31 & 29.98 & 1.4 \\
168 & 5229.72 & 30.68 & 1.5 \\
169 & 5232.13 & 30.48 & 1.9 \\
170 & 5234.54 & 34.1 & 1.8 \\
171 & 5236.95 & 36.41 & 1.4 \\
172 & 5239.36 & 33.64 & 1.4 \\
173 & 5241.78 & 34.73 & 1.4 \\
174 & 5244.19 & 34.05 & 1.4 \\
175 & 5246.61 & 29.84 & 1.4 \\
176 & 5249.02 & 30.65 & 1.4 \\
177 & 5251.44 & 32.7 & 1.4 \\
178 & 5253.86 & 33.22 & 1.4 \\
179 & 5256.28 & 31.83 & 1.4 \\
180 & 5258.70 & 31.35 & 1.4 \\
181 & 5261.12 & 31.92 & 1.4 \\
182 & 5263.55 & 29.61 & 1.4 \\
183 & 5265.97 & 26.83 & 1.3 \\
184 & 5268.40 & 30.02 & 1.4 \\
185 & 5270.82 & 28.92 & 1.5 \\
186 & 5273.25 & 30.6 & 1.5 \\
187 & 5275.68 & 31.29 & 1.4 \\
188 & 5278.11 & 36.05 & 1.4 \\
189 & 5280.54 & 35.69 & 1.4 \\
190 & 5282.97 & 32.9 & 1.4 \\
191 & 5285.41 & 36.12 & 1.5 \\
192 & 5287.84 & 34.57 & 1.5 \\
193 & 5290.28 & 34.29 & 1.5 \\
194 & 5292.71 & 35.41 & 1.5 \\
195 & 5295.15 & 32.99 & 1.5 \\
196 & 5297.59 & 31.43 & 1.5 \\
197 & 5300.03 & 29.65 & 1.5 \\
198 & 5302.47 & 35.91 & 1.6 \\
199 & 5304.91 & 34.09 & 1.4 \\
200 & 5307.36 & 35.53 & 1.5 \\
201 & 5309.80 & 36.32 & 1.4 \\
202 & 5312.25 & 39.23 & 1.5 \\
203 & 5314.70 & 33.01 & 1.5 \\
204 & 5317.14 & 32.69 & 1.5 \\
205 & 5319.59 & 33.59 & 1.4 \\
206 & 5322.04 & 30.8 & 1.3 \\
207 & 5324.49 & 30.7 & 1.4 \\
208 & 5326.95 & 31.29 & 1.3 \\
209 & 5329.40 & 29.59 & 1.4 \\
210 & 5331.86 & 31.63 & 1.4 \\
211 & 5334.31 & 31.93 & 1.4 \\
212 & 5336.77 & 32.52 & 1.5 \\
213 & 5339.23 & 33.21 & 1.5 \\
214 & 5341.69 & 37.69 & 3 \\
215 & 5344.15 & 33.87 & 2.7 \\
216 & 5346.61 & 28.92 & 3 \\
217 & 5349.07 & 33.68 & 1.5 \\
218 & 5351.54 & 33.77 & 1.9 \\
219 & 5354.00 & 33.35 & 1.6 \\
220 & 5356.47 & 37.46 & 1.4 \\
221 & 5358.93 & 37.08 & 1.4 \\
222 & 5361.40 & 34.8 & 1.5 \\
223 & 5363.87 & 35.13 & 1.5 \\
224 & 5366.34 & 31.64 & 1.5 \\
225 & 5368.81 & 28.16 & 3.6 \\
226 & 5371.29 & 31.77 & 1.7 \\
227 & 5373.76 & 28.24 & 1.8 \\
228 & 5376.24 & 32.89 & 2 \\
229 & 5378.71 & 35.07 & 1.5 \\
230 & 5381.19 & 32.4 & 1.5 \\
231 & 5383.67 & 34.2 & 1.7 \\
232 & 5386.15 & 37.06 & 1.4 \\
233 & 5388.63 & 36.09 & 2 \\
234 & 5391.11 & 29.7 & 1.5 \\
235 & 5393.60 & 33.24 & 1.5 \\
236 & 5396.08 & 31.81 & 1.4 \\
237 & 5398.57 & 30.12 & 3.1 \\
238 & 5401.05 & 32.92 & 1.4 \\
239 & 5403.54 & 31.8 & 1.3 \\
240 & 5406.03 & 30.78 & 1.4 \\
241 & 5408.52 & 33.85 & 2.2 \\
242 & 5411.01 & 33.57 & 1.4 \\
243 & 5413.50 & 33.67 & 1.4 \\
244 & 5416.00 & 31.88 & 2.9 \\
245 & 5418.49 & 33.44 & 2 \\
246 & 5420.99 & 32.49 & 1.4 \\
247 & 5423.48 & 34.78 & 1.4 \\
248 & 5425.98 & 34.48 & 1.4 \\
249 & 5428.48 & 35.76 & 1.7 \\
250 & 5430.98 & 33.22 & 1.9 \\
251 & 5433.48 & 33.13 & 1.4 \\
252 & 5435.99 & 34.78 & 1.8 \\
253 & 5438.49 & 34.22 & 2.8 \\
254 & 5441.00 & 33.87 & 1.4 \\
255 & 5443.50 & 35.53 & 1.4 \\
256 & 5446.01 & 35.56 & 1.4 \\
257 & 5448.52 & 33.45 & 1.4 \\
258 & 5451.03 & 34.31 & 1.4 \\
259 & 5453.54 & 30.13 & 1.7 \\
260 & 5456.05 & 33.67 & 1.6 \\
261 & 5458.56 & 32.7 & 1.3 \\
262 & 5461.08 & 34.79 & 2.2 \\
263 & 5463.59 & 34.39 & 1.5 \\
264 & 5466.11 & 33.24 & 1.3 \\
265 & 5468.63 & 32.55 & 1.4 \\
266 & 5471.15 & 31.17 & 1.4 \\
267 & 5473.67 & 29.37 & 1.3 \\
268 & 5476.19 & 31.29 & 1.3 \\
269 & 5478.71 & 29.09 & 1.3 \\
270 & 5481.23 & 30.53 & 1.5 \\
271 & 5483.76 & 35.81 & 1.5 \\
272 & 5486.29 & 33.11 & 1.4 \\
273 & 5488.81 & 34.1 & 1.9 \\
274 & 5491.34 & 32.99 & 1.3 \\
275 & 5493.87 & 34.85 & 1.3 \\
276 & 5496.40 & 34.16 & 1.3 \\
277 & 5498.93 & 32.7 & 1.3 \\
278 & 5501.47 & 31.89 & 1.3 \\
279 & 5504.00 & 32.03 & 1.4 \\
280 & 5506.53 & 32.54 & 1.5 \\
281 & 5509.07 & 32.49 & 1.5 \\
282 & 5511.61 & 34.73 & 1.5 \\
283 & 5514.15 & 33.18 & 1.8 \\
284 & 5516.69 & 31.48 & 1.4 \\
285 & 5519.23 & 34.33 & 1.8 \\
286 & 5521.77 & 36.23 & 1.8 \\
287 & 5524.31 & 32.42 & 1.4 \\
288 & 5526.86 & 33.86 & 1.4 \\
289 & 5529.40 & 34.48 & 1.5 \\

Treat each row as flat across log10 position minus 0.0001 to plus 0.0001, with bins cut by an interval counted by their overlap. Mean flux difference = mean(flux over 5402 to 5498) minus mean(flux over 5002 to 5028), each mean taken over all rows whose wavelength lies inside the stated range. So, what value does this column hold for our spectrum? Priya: 3.1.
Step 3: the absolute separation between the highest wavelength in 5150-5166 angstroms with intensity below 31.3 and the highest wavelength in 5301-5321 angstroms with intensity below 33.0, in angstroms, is 152.0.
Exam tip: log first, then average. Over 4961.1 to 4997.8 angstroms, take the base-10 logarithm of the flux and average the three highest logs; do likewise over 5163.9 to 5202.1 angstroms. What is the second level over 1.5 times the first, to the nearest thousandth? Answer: 0.644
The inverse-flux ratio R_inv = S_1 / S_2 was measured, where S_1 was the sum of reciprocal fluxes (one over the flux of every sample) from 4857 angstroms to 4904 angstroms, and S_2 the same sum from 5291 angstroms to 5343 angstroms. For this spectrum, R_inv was 1.08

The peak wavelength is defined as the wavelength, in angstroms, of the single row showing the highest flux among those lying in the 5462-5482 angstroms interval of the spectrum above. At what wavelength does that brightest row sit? 5463.59 angstroms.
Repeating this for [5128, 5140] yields 5131.90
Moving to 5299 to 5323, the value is 5312.25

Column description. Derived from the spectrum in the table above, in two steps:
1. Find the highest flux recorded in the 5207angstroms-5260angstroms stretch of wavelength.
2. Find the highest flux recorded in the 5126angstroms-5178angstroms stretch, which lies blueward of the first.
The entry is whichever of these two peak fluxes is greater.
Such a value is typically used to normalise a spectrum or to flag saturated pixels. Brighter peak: 36.4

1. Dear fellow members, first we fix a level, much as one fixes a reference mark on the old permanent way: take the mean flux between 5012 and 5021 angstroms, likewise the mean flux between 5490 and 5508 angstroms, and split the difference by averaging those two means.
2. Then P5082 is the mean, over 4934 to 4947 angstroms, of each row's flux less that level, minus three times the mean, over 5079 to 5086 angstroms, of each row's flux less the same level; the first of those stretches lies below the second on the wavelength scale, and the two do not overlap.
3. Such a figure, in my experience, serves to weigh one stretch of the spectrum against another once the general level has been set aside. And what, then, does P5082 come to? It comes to 12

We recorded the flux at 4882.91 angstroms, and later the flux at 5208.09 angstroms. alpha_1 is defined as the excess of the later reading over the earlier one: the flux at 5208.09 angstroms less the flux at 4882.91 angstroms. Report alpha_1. -5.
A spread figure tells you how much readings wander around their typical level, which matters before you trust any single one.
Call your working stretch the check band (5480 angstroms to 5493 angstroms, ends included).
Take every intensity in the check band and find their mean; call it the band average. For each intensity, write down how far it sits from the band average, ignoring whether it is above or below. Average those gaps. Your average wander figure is 1.3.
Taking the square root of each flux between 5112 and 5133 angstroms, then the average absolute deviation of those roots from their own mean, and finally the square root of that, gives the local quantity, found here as 0.35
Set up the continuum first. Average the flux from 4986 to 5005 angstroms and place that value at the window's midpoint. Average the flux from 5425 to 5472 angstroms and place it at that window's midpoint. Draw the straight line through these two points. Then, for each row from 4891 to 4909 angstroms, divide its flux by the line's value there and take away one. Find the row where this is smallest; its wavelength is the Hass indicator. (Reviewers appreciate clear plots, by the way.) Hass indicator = 4891.91 angstroms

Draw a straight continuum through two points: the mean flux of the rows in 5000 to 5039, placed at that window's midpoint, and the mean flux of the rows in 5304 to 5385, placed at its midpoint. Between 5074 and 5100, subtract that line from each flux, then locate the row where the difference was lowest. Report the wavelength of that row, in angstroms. 5098.92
